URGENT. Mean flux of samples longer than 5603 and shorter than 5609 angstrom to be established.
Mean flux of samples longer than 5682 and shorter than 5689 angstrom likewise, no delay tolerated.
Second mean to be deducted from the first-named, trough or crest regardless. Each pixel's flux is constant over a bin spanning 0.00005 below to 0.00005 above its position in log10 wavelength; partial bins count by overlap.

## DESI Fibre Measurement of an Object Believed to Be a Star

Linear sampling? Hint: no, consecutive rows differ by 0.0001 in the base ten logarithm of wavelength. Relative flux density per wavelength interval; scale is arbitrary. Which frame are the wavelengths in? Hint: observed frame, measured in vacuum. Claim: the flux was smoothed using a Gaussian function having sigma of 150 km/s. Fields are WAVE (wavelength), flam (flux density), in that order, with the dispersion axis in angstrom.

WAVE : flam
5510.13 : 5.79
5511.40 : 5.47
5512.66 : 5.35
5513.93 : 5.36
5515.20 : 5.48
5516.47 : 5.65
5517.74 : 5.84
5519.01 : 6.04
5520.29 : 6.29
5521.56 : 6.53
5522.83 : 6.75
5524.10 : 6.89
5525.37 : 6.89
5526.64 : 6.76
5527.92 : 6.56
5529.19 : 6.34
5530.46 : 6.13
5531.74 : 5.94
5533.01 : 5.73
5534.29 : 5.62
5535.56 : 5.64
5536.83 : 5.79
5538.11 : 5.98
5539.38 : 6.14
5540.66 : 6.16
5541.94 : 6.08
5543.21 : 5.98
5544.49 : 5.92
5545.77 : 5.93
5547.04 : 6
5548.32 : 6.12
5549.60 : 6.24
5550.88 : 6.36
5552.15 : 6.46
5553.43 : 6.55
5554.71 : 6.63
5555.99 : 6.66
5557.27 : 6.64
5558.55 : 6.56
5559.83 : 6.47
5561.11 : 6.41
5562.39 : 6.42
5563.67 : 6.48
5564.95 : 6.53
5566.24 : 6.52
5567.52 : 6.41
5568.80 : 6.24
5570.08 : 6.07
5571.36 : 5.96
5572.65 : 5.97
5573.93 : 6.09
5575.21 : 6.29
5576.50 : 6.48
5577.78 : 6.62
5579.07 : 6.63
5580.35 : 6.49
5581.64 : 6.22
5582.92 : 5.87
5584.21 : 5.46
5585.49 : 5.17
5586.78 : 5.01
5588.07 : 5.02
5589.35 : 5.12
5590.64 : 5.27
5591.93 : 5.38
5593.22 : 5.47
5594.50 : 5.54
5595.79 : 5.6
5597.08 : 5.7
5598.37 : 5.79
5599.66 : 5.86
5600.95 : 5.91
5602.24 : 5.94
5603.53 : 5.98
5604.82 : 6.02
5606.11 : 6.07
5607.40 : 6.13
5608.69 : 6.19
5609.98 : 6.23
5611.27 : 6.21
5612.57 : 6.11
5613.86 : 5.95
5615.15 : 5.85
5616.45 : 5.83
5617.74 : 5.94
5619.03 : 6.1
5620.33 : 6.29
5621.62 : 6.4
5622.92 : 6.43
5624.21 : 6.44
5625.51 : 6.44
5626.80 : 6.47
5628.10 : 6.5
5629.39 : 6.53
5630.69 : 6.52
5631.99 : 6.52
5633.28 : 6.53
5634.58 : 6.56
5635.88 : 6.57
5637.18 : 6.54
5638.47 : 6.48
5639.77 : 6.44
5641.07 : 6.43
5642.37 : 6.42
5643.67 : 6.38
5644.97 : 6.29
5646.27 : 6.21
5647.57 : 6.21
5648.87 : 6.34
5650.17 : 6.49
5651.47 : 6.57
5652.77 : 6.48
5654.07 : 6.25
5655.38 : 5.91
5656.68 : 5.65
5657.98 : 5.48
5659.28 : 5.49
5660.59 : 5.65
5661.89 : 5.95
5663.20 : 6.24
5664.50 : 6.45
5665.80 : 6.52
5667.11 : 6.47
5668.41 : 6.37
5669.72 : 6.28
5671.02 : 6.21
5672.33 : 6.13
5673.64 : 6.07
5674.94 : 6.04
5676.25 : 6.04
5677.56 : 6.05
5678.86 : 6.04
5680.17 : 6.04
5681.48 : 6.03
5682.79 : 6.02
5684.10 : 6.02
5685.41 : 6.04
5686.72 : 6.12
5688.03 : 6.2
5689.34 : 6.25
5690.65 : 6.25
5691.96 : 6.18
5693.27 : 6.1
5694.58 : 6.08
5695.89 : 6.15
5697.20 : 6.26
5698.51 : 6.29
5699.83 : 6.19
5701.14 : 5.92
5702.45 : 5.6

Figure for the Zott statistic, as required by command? 0.0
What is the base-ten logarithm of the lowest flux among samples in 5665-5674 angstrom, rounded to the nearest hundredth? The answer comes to 0.78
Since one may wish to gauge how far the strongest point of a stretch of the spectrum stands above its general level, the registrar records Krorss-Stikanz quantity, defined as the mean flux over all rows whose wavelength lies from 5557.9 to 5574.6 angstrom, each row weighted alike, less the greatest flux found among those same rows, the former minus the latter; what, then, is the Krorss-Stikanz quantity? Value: -0.24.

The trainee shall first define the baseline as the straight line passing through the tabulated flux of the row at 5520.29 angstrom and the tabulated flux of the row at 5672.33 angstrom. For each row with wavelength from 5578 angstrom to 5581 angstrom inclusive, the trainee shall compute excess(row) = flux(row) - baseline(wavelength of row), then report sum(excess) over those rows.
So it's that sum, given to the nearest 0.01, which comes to 0.67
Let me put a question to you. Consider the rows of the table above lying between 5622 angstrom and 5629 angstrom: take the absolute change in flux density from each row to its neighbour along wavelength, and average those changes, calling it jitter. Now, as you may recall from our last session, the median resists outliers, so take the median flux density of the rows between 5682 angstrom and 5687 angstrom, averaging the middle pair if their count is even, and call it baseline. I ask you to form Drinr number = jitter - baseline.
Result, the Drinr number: -6.01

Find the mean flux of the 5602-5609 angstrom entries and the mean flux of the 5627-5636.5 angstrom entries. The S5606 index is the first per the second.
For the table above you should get 0.93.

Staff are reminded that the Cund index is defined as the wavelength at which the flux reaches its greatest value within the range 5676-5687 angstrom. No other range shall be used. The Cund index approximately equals 5686.72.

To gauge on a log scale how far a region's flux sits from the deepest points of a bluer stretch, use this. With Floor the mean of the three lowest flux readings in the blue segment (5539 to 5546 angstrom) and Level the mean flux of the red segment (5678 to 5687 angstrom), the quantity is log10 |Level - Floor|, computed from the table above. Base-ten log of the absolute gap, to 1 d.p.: -1.0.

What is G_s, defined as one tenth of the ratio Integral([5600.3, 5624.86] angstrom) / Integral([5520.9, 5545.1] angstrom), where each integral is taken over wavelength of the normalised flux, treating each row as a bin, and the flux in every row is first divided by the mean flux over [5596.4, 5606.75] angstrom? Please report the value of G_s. 0.100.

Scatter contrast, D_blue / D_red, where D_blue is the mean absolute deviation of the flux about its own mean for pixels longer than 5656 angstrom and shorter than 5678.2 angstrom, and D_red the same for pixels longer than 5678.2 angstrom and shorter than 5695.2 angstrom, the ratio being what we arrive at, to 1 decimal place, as 3.5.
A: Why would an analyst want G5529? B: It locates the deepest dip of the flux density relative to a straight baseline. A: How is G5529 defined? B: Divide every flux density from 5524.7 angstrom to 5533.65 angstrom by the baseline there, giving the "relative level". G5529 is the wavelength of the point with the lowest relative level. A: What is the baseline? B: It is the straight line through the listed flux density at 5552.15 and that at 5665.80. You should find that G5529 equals 5533.01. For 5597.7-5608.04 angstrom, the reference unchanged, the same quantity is 5598.37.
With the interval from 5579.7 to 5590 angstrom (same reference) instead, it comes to 5586.78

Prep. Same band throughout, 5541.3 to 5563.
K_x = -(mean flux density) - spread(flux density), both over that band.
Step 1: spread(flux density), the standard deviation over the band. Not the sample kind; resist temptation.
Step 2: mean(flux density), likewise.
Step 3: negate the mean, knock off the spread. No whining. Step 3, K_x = -6.58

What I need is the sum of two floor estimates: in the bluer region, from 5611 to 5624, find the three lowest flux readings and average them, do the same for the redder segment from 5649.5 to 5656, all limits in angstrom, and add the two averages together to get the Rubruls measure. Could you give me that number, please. 12.1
